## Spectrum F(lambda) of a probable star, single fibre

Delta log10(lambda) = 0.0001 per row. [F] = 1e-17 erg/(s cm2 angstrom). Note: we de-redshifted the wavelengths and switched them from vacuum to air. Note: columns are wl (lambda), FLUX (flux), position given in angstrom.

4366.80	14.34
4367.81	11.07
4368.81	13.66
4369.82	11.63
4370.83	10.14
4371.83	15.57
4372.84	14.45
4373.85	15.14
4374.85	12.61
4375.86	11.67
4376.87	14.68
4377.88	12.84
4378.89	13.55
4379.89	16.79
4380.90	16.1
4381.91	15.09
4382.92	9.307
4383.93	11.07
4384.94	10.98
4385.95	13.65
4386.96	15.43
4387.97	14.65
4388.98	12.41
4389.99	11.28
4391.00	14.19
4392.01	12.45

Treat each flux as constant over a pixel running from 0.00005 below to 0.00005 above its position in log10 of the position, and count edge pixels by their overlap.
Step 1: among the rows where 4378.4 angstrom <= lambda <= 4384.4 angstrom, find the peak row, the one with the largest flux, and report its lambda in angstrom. 4379.89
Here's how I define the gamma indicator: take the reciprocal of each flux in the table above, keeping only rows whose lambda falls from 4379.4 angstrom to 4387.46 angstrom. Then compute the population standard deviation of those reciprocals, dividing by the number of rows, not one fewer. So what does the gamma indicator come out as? 0.0162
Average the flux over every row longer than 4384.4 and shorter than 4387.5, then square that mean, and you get 178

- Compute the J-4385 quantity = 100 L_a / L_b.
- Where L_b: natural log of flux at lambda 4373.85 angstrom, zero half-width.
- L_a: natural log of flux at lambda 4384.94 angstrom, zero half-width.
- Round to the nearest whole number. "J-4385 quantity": 88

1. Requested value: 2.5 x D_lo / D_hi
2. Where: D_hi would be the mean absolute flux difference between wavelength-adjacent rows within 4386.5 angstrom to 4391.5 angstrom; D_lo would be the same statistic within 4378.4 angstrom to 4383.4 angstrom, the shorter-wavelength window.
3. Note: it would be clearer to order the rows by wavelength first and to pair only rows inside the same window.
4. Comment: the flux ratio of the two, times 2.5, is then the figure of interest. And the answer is 3.8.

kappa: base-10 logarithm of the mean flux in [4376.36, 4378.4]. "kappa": 1.14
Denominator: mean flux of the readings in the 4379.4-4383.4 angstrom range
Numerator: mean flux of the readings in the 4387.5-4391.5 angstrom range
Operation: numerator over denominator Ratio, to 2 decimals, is 0.92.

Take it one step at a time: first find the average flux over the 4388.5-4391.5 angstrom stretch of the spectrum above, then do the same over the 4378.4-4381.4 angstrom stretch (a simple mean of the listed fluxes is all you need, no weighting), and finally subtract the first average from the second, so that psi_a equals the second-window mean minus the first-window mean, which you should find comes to 2.9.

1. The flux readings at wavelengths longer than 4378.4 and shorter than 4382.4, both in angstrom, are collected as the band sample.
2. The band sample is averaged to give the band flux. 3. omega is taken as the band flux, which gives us 15.4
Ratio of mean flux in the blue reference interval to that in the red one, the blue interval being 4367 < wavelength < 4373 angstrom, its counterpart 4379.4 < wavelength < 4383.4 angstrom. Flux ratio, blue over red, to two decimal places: 0.89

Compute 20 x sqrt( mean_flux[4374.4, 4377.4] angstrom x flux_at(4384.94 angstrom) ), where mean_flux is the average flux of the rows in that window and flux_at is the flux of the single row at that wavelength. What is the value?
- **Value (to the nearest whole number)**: 239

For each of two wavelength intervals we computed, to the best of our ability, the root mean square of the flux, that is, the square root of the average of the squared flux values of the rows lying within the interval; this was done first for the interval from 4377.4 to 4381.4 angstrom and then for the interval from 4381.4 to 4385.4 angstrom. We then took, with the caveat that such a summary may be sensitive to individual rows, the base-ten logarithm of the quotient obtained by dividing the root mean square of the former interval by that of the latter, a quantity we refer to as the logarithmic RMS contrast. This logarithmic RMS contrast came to 0.10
